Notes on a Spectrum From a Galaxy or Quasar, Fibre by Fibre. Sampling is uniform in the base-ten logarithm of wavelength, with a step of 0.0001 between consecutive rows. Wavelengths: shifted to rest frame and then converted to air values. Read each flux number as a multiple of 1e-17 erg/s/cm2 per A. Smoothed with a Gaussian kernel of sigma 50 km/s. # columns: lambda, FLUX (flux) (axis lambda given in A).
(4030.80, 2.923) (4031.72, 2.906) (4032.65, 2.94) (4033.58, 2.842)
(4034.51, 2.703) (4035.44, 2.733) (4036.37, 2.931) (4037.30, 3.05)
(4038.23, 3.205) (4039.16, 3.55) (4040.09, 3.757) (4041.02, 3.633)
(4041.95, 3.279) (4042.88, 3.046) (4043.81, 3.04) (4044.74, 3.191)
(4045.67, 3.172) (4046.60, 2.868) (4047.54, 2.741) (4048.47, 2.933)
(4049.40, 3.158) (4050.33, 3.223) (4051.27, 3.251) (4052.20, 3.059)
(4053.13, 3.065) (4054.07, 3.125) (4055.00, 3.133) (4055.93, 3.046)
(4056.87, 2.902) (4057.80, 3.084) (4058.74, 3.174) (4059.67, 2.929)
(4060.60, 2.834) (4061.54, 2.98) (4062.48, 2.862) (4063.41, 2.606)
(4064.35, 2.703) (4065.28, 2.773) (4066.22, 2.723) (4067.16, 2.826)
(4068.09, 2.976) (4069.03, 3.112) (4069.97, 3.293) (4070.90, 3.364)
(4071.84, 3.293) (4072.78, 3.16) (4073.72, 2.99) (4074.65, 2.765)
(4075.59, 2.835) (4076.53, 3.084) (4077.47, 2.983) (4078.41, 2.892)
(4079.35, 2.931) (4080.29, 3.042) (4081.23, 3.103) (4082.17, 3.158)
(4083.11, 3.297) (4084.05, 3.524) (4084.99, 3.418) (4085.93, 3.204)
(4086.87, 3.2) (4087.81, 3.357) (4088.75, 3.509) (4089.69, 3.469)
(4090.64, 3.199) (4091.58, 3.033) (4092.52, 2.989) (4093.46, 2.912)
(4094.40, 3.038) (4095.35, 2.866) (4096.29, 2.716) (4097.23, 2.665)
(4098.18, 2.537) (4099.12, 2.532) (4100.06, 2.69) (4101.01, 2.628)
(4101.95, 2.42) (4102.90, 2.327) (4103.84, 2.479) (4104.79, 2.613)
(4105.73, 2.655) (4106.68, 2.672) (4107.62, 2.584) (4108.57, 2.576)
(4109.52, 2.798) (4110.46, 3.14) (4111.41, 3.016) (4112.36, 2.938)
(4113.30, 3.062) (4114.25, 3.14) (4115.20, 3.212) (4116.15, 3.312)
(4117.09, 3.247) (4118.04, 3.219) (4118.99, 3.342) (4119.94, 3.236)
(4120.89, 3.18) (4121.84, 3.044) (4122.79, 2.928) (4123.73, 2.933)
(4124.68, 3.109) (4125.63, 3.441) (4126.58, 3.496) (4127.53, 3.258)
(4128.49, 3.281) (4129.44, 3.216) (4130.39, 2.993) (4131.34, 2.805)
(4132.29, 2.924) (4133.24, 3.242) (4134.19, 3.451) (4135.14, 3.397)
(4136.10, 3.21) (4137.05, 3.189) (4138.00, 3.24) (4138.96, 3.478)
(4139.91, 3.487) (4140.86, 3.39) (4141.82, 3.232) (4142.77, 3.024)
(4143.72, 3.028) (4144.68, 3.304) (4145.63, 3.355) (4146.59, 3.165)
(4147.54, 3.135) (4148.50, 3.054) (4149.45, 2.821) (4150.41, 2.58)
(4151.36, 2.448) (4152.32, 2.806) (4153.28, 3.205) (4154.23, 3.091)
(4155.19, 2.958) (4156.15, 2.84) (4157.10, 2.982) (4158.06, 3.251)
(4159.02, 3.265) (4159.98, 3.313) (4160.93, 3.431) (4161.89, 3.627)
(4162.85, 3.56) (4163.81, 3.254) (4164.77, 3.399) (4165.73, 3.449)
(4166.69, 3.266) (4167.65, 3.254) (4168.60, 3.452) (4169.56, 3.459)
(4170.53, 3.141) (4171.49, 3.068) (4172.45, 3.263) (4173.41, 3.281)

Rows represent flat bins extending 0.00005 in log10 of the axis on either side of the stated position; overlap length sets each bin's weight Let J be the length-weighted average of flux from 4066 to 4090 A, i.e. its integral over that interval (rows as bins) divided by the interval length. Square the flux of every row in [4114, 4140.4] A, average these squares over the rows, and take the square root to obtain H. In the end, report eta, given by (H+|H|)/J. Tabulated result 2.05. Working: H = 3.22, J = 3.14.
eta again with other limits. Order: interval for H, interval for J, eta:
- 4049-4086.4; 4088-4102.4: 2.11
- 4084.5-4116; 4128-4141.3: 1.80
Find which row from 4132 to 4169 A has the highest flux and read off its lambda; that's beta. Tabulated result 4161.89 A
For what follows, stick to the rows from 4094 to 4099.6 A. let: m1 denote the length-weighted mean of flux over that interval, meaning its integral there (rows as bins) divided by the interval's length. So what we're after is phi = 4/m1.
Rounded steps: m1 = 2.7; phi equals 1.47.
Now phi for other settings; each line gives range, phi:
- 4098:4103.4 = 1.58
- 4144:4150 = 1.28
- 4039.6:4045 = 1.20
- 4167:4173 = 1.22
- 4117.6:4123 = 1.26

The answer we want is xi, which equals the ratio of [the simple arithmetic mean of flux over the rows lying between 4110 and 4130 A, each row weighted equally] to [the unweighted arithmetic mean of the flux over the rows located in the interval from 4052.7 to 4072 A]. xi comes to 1.06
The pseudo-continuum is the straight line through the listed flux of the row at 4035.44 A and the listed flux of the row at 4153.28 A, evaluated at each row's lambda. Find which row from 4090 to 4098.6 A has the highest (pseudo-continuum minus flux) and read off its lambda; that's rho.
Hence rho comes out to 4098.18 A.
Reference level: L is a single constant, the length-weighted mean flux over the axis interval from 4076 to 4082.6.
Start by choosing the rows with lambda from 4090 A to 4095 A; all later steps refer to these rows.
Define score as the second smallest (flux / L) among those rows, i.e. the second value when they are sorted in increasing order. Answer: 0.99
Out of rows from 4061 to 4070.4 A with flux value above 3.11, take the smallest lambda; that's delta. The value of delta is 4069.03 A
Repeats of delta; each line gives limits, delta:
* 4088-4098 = 4088.75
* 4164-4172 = 4164.77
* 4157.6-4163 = 4158.06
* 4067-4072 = 4069.03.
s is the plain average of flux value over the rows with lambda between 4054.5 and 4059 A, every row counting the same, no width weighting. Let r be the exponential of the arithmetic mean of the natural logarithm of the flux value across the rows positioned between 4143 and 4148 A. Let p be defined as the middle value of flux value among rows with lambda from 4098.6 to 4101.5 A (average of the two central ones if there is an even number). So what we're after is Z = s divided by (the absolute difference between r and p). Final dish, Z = 5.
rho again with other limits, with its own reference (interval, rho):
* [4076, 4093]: 4078.41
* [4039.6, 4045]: 4043.81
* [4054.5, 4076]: 4063.41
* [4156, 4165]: 4156.15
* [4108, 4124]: 4108.57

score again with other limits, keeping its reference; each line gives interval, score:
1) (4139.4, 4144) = 1.00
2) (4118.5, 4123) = 1.01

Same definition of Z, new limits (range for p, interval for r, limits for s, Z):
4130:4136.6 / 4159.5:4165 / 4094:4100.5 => 12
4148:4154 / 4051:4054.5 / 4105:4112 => 9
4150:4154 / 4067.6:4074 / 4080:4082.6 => 7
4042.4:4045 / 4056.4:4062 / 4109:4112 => 46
